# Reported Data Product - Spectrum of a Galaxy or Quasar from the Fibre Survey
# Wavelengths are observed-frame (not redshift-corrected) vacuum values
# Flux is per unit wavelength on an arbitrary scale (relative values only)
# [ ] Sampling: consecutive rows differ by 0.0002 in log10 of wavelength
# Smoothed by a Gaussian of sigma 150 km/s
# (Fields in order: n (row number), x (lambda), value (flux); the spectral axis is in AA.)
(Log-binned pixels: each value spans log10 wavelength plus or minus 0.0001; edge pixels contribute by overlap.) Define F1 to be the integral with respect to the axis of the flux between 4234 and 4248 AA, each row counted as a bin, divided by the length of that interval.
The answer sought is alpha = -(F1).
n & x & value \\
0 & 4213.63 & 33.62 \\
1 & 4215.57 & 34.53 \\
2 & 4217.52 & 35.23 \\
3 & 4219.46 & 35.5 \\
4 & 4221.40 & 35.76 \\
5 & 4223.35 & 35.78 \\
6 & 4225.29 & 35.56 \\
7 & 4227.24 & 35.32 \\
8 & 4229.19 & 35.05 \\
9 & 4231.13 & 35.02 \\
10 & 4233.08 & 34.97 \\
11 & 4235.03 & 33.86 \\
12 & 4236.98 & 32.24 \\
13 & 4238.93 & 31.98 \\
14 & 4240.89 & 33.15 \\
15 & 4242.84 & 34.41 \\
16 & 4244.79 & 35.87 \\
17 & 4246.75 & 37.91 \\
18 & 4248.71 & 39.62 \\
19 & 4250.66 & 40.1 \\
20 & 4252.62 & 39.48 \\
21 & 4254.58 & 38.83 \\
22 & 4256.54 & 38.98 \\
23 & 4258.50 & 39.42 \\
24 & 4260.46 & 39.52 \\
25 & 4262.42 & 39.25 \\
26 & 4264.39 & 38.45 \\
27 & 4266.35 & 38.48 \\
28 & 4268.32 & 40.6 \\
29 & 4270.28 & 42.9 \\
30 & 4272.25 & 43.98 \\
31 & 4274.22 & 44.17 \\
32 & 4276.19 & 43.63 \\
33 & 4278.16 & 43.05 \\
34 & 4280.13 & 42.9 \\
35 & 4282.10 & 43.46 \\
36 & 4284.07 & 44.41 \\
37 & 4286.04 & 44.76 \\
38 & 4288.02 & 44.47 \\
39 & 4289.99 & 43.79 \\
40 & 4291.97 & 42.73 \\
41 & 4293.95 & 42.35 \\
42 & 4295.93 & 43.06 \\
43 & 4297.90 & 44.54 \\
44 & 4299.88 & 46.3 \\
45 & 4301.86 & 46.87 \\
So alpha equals -34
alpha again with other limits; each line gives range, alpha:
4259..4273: -40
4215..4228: -35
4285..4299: -44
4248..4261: -39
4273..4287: -44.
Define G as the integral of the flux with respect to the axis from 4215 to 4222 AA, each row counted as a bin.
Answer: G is 247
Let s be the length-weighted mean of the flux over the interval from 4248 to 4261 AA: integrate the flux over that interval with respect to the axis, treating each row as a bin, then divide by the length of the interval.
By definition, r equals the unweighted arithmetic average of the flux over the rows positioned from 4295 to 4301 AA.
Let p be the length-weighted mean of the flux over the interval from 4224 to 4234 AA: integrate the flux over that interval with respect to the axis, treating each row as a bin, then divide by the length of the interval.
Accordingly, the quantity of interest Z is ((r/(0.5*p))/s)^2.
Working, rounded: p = 35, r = 44.6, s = 39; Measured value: 0.0041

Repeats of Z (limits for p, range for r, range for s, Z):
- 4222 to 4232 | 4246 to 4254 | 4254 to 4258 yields 0.0032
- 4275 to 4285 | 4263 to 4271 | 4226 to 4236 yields 0.0028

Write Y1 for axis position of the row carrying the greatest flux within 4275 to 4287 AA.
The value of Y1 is 4286.04 AA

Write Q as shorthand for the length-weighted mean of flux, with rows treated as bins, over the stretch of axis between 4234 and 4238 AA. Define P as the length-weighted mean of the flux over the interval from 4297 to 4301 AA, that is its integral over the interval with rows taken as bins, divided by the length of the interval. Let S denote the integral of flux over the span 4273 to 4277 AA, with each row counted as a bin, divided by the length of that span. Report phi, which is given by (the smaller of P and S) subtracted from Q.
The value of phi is -11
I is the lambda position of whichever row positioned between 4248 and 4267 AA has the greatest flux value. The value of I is 4250.66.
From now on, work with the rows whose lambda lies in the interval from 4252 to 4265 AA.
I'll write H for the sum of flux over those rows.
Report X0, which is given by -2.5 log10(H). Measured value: -6.09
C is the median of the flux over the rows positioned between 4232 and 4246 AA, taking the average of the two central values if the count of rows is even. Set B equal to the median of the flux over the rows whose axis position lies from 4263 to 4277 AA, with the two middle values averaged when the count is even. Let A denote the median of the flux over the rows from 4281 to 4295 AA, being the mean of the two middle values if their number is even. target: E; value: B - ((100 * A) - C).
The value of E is -4302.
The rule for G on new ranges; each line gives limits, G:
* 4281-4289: 354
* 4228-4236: 278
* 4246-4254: 314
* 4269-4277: 348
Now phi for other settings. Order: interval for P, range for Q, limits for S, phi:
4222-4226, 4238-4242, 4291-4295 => -3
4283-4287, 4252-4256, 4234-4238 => 6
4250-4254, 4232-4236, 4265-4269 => -5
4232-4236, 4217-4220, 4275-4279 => 1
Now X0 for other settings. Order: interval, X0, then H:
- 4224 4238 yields -5.96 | 242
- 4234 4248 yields -5.95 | 239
